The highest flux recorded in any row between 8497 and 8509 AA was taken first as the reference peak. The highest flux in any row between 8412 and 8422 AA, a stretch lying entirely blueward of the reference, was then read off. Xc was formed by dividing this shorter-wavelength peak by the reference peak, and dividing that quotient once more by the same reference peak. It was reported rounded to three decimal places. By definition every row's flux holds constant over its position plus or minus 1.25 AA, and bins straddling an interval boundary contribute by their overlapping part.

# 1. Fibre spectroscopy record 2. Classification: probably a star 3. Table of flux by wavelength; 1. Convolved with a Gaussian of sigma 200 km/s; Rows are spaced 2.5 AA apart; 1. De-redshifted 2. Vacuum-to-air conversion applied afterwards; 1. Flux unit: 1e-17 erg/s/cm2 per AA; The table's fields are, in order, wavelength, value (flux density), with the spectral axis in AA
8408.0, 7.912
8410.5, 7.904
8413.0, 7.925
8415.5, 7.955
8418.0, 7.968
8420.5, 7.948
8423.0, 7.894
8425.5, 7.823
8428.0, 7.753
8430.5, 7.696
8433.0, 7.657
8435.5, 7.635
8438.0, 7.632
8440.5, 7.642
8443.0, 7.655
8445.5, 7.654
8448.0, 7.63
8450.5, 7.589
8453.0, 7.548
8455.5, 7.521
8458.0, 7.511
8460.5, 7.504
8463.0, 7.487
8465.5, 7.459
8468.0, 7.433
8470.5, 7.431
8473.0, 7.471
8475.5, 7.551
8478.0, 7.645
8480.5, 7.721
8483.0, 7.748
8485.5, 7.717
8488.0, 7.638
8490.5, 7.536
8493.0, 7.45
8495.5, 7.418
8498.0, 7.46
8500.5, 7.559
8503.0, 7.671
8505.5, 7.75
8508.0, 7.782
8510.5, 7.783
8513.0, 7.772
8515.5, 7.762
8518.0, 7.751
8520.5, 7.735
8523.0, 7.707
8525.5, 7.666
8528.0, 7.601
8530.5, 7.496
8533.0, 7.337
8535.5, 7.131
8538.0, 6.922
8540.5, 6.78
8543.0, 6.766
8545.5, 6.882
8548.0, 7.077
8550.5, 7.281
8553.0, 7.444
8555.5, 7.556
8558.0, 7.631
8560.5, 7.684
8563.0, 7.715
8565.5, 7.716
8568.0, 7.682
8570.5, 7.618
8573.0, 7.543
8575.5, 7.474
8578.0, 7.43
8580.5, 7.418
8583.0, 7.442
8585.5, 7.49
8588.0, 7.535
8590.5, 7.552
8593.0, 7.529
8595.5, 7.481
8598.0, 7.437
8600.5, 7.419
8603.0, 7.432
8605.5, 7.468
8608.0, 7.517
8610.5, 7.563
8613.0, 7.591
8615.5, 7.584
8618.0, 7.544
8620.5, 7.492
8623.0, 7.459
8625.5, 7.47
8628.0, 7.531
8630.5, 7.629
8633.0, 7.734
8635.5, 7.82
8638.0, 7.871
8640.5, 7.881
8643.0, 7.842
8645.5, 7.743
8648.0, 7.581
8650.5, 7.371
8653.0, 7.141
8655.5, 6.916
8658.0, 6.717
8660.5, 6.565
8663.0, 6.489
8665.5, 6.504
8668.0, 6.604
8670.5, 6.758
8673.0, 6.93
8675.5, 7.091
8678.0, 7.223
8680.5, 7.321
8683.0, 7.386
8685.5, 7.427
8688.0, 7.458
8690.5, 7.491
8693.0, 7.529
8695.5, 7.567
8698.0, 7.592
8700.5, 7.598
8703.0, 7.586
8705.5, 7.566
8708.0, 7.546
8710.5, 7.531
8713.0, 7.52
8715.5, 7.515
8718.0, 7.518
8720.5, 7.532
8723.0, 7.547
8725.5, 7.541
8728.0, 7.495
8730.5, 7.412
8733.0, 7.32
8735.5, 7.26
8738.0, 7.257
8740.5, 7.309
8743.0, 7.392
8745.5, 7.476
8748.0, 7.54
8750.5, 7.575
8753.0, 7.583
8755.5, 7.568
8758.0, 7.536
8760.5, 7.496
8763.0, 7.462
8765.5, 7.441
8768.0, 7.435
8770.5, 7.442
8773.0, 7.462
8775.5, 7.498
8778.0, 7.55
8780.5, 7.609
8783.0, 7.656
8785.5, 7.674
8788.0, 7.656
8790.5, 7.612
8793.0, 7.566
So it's 0.132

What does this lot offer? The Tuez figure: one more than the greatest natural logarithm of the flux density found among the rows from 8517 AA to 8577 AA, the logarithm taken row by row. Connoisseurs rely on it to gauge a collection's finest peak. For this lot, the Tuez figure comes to 3.048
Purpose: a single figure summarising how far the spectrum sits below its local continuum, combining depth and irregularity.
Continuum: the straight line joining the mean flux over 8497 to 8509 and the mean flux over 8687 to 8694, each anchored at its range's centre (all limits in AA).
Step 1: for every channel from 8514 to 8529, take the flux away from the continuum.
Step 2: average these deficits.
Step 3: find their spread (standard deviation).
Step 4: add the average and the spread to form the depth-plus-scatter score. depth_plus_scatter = 0.0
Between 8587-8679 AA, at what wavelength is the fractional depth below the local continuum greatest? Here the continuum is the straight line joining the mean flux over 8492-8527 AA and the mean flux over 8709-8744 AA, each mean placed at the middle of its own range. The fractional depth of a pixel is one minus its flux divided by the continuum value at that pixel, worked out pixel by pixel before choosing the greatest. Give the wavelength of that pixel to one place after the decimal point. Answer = 8663.0 AA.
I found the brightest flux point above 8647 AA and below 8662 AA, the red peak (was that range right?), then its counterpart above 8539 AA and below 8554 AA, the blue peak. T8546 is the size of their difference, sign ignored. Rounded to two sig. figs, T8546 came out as 0.14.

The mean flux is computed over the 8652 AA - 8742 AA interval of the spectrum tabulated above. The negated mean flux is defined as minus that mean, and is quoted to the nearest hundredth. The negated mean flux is -7.27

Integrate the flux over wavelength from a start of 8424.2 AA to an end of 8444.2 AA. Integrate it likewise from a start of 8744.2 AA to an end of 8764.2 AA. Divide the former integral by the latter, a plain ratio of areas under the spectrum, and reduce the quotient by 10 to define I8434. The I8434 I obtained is -8.98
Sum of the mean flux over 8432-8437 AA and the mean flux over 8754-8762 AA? 15.2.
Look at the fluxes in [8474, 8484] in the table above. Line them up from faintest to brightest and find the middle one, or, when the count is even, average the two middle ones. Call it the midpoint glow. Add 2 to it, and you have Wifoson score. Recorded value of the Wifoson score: 9.68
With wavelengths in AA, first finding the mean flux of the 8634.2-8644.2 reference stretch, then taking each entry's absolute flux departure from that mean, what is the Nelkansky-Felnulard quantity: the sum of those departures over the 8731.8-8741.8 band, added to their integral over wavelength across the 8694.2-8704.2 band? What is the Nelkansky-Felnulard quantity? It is 4.9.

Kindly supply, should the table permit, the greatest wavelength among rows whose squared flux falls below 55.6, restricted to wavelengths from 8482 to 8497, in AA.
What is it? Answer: 8495.5 AA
